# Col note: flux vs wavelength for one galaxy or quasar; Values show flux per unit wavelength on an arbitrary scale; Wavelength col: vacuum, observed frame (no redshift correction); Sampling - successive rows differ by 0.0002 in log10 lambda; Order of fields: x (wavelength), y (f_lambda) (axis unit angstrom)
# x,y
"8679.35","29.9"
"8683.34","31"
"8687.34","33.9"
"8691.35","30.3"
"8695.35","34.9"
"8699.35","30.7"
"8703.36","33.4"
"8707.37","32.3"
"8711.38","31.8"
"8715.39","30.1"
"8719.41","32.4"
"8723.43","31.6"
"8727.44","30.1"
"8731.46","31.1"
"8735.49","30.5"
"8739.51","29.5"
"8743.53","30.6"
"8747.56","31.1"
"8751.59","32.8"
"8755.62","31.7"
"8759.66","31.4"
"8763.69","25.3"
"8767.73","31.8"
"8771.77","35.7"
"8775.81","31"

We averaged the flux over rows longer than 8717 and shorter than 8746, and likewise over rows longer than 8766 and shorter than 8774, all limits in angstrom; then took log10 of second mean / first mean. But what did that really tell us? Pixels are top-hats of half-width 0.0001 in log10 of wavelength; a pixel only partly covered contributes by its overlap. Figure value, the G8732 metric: 0.039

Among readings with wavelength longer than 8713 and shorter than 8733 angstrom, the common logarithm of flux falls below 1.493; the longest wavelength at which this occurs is 8731.46 angstrom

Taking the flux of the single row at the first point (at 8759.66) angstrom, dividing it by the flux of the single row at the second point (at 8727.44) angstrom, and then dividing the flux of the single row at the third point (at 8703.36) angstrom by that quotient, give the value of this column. 32.0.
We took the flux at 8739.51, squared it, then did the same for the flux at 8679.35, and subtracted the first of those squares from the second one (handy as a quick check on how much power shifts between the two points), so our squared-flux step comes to 24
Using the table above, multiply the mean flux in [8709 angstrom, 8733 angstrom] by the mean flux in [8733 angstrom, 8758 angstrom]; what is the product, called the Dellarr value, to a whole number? 968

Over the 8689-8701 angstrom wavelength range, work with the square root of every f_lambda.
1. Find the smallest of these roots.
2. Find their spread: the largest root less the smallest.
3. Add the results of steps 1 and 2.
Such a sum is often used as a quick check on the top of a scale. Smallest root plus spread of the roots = 5.91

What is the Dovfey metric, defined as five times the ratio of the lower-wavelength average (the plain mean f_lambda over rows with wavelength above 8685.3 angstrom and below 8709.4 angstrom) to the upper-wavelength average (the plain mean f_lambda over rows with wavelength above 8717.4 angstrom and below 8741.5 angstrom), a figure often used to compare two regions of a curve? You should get 5.28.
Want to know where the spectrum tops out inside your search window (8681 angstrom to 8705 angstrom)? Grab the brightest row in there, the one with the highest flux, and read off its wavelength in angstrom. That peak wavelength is 8695.35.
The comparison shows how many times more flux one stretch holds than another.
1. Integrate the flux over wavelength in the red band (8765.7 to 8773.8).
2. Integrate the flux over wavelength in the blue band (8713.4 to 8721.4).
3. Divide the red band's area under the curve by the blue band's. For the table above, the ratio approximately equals 1.09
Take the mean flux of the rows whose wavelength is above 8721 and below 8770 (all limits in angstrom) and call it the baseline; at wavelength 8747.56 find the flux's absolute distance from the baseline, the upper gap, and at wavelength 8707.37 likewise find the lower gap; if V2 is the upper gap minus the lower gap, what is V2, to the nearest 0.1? -1.2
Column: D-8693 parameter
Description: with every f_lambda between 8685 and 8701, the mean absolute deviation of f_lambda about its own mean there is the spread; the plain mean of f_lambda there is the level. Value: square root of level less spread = 5.52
